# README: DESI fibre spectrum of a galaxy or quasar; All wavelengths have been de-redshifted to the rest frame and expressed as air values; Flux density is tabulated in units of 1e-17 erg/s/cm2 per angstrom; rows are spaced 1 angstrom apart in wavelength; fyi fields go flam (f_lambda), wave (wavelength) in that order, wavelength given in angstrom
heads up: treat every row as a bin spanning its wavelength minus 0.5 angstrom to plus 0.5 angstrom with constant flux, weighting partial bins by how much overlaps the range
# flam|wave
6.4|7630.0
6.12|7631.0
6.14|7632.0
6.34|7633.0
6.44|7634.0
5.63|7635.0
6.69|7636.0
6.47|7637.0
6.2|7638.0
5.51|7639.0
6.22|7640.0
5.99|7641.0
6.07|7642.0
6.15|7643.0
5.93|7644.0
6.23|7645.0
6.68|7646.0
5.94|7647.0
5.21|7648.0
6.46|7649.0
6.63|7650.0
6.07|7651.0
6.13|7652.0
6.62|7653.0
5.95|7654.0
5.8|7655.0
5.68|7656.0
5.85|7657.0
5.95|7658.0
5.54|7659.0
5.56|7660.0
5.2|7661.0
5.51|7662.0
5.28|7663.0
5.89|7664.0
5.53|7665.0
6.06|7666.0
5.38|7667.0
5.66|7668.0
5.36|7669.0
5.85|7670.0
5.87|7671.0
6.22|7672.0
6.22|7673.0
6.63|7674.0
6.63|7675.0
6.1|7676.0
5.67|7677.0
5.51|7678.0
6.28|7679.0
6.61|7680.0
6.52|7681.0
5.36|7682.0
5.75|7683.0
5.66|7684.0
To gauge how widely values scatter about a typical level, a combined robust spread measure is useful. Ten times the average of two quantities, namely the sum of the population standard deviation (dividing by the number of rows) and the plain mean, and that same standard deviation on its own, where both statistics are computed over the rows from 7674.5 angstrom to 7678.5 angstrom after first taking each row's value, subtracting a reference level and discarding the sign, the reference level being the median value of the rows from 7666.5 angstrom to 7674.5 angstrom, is 4.2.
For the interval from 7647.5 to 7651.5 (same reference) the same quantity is 4.9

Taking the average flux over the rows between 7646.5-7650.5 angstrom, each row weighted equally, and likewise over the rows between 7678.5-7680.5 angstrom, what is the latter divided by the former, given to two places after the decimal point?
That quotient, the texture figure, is 1.06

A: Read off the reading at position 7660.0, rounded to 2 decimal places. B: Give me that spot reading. 5.56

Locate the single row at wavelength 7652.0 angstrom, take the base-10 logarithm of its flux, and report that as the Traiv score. 0.79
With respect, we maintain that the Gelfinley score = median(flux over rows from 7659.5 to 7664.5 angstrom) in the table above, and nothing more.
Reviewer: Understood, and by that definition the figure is 5.5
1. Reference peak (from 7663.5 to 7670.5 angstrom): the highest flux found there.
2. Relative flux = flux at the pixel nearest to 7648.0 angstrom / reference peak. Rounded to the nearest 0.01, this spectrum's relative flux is 0.86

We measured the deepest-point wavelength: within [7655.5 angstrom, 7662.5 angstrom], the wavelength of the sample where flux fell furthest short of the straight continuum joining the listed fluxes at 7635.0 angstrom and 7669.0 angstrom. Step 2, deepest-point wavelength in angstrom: 7661.0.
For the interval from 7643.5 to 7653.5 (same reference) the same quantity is 7648.0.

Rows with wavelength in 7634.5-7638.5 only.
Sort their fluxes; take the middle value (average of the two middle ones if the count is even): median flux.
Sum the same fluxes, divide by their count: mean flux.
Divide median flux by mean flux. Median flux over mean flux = 1.01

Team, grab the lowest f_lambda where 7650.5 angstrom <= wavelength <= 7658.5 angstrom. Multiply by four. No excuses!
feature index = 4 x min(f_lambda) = 22.7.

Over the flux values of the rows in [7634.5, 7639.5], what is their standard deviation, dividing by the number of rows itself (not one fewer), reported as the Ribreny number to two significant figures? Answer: 0.46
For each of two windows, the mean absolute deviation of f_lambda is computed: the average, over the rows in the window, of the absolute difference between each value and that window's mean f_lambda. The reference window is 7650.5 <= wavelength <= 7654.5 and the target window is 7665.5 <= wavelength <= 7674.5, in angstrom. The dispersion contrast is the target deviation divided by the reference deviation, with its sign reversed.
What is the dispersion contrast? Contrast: -1.5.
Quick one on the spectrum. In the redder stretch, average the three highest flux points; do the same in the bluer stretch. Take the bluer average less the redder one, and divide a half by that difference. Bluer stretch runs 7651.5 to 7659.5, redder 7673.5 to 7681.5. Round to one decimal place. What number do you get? -1.3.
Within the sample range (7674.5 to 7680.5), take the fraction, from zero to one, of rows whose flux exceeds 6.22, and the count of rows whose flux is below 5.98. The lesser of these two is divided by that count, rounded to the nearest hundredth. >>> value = 0.25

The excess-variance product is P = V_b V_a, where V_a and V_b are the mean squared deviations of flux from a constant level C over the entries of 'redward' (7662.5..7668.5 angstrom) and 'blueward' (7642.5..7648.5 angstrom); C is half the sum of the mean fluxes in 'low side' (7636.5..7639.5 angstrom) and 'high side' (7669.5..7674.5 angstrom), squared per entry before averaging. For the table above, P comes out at 0.06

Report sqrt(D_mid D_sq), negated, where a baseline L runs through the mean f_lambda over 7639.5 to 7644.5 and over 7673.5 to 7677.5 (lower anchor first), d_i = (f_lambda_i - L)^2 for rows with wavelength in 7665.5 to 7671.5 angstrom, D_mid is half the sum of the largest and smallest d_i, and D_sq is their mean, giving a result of -0.36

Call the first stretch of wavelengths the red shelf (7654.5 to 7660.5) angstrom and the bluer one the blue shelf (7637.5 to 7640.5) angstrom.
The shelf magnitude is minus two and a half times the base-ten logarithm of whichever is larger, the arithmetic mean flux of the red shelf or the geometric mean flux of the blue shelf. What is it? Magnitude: -1.939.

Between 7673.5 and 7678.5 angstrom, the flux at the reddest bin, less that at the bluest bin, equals -1.1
